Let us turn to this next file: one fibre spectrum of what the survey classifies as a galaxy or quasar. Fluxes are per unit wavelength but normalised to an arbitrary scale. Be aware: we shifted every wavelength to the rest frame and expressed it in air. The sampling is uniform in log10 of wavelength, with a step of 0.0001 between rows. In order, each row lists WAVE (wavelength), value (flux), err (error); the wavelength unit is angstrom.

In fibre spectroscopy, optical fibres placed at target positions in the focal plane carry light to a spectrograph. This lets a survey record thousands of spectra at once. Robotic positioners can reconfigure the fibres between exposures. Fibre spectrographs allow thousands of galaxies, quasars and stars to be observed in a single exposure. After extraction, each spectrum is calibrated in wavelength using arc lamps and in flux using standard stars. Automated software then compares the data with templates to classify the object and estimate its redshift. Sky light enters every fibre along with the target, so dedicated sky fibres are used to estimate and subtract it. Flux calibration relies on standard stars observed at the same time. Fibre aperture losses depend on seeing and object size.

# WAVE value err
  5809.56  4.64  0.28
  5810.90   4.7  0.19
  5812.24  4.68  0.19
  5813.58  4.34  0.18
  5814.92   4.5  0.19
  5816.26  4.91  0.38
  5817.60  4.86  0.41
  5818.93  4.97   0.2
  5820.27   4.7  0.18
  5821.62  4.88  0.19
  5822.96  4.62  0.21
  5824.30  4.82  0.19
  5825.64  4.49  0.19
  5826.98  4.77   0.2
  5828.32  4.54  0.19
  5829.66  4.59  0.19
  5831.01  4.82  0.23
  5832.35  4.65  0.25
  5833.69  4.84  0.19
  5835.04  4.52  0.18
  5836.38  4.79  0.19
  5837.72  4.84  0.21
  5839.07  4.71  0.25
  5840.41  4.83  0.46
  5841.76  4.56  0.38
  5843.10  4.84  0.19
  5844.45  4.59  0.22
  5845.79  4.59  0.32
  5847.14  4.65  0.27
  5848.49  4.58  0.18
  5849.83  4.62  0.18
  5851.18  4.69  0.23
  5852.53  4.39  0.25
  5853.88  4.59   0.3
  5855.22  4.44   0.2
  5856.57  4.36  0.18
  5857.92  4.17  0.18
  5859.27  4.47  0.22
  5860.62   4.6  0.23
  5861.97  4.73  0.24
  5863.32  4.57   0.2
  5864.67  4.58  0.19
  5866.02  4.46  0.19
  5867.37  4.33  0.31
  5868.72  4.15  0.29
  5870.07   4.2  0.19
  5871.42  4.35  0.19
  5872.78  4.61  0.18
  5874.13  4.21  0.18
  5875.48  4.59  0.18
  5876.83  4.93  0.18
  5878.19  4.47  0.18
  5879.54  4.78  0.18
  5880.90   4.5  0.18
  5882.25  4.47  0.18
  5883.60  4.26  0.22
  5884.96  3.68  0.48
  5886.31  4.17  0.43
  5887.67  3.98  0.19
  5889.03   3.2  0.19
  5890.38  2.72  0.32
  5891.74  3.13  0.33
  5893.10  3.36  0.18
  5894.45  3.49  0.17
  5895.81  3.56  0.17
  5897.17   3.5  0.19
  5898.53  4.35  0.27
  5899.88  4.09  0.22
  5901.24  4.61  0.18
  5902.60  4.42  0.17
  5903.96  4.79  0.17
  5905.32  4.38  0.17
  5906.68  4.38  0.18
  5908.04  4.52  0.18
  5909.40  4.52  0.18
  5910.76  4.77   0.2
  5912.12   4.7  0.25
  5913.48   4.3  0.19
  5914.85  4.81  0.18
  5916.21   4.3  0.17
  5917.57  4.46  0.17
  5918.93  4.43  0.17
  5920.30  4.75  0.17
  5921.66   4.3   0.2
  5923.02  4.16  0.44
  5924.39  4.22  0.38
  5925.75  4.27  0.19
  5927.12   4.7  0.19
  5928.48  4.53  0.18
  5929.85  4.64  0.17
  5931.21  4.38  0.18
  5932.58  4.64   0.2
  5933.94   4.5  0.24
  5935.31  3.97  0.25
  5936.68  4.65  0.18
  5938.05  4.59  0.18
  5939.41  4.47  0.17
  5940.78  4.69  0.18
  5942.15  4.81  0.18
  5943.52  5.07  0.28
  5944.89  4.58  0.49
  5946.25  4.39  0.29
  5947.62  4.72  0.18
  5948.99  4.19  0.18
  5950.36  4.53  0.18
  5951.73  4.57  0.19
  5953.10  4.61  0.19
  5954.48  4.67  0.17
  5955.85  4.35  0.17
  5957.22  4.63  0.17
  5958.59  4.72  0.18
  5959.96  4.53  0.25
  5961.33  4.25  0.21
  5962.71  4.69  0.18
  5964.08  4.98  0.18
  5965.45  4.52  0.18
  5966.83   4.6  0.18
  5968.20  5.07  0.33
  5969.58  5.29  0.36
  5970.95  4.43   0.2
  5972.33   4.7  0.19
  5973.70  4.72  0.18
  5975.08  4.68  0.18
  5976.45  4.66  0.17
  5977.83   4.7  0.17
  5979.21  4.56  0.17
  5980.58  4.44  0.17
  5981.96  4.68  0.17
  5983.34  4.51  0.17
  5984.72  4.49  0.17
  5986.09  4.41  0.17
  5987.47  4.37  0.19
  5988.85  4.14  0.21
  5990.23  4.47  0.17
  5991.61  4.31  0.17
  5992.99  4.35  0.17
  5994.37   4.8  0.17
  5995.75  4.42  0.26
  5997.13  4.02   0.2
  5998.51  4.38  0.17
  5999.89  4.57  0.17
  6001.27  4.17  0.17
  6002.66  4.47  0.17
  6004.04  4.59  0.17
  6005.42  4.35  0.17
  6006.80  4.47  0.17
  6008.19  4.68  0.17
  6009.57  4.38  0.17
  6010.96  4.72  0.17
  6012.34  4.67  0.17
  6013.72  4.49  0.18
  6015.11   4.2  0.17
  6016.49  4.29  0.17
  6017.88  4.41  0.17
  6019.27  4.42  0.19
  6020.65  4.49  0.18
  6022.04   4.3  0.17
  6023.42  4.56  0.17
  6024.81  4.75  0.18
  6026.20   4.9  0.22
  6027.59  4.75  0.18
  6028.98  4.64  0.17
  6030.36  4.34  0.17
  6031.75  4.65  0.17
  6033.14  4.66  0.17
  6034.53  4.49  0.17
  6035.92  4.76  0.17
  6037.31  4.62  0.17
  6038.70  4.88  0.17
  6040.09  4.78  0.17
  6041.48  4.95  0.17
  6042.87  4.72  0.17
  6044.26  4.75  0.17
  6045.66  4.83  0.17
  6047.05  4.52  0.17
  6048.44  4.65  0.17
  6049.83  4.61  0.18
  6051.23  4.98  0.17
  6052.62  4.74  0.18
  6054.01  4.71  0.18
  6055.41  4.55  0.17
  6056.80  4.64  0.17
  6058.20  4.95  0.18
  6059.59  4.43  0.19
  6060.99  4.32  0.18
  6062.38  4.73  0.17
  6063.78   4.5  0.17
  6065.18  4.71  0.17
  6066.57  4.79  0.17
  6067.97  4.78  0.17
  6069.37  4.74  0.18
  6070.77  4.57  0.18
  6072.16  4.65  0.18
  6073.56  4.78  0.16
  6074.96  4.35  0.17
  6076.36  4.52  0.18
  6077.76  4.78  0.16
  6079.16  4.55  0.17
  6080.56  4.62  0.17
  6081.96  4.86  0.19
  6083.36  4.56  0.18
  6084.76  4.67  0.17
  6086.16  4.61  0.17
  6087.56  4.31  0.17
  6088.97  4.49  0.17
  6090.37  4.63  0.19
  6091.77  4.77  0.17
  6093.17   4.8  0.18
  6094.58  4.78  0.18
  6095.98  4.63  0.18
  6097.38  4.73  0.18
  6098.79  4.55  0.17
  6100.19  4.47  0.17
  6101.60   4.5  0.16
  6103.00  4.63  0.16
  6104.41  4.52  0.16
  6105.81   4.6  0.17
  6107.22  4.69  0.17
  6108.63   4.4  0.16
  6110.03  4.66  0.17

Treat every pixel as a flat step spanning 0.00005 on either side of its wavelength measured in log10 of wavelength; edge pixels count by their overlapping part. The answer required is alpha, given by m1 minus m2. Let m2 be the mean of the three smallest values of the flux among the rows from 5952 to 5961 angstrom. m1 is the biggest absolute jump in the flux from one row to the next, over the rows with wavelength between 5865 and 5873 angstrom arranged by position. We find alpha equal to -4.24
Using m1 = 0.26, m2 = 4.50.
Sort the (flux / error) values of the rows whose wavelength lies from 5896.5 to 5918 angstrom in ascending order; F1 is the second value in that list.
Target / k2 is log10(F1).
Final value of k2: 1.27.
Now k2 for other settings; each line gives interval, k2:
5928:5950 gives 1.18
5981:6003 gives 1.29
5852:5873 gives 1.16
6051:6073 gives 1.38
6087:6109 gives 1.40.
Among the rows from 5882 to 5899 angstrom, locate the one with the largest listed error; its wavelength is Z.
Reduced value 5884.96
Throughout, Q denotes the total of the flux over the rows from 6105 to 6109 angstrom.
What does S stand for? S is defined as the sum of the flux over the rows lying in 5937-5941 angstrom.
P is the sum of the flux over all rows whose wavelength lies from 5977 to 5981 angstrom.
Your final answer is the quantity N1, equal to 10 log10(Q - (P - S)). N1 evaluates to 11.38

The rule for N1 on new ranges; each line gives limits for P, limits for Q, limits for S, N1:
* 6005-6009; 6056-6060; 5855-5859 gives 11.30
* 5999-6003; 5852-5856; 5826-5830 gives 11.50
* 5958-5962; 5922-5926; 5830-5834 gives 11.29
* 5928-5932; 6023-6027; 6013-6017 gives 11.35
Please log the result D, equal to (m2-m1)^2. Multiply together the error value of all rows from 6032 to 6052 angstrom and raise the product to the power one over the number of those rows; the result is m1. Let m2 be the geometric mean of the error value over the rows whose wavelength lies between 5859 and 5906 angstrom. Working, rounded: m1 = 0.171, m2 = 0.212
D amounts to 0.0017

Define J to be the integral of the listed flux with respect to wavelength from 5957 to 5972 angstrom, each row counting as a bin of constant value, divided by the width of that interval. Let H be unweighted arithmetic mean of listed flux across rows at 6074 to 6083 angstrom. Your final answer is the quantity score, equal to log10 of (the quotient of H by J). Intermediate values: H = 4.61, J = 4.70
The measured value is -0.008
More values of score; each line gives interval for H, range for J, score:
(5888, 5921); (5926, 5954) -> -0.041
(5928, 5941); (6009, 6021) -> 0.005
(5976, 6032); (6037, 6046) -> -0.029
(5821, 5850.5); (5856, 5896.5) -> 0.051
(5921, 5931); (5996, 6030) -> -0.008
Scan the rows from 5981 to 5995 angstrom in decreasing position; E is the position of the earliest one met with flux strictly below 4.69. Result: 5992.99 angstrom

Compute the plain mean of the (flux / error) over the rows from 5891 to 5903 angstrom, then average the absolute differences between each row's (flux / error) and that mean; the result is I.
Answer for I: 3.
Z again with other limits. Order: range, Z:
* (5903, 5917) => 5912.12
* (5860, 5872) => 5867.37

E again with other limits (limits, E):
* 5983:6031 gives 6030.36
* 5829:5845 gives 5844.45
